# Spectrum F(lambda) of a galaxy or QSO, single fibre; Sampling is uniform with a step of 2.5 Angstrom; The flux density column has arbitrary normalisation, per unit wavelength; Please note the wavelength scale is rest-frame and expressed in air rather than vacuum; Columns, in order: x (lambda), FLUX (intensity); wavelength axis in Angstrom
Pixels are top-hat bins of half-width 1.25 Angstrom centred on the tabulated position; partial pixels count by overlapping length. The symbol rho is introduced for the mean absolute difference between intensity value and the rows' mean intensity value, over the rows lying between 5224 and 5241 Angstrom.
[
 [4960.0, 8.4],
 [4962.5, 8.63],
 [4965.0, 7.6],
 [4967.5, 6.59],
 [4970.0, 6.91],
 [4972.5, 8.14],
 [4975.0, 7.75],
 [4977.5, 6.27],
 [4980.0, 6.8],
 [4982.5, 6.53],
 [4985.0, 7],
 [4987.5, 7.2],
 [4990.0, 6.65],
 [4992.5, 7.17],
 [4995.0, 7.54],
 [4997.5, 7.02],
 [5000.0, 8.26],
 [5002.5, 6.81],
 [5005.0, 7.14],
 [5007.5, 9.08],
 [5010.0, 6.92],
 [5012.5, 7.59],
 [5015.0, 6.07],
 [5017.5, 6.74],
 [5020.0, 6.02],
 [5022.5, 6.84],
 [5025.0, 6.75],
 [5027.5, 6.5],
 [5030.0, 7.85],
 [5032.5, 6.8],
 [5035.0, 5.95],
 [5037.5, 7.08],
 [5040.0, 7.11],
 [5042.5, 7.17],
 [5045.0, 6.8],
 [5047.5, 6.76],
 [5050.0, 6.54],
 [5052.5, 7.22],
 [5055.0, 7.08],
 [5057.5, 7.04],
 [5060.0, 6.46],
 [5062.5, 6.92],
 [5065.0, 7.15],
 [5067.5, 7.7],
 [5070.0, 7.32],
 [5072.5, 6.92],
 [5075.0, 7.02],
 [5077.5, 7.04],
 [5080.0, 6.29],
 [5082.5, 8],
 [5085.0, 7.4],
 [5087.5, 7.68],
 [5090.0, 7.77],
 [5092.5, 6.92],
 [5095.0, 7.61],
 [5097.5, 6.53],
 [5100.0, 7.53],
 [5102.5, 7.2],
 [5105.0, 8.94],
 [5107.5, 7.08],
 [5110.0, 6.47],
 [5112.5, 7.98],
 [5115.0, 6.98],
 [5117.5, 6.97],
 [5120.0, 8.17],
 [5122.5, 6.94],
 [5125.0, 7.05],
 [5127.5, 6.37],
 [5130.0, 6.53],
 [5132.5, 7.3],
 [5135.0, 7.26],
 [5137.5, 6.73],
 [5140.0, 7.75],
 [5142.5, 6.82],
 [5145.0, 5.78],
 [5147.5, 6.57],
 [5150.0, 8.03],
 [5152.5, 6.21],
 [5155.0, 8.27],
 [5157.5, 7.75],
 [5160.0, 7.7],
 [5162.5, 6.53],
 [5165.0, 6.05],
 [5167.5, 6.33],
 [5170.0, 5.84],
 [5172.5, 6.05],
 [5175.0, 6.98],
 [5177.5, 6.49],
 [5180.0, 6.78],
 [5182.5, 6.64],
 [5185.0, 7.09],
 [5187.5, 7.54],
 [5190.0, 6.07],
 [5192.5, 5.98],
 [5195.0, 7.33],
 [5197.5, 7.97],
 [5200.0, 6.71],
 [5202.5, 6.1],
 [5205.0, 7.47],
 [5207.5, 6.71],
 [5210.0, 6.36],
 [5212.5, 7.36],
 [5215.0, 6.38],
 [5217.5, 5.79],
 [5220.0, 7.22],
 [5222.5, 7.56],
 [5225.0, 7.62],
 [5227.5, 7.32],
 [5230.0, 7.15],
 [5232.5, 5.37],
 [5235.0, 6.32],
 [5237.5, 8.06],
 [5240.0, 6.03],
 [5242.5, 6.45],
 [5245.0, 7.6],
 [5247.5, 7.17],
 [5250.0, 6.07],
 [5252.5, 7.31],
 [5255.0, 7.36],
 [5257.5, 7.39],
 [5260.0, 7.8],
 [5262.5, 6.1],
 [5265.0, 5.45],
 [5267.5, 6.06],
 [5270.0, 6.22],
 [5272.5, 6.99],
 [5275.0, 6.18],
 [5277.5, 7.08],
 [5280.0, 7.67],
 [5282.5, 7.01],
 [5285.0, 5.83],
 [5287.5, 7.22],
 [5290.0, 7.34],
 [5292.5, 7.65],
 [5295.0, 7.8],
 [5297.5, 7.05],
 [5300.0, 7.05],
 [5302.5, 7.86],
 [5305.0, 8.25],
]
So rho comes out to 0.80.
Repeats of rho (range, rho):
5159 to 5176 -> 0.49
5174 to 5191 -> 0.35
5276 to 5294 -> 0.41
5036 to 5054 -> 0.22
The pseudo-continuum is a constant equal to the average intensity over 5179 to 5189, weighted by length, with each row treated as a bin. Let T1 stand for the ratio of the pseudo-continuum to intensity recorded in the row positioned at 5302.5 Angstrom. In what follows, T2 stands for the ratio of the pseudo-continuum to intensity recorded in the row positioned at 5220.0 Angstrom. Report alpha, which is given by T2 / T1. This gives 1.09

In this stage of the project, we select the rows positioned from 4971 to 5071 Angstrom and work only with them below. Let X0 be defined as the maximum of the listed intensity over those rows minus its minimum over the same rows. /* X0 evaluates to 3.1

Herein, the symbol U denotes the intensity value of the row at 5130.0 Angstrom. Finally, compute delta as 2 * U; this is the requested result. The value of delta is 13.1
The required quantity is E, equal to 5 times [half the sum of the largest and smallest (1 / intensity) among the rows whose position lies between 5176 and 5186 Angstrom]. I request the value 0.738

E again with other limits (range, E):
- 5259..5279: 0.779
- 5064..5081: 0.722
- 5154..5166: 0.716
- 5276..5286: 0.755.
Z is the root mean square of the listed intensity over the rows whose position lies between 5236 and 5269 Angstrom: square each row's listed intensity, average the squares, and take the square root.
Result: 6.88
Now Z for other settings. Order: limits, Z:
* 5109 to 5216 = 6.93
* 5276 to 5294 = 7.14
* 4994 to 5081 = 7.04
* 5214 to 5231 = 7.03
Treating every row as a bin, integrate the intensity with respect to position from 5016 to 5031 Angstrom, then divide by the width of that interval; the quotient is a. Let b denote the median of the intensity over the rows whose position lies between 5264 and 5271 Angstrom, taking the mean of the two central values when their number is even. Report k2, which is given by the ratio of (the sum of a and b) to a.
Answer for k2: 1.90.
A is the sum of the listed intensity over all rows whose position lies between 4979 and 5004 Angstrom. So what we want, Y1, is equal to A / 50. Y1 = 1.42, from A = 71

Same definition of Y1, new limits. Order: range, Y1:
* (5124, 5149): 1.36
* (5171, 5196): 1.34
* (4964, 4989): 1.42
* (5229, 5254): 1.35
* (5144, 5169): 1.38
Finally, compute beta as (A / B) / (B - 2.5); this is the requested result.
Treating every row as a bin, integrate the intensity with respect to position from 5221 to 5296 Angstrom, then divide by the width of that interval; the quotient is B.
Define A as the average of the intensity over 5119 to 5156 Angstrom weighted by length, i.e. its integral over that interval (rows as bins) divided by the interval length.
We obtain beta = 0.231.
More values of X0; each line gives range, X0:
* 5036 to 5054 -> 0.7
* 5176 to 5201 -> 2.0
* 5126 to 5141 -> 1.4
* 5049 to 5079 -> 1.2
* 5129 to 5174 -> 2.5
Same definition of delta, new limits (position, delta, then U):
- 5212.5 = 14.7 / 7.36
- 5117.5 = 13.9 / 6.97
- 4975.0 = 15.5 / 7.75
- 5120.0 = 16.3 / 8.17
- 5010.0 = 13.8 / 6.92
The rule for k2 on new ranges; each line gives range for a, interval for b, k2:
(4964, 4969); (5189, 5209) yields 1.95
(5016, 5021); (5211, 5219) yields 2.00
